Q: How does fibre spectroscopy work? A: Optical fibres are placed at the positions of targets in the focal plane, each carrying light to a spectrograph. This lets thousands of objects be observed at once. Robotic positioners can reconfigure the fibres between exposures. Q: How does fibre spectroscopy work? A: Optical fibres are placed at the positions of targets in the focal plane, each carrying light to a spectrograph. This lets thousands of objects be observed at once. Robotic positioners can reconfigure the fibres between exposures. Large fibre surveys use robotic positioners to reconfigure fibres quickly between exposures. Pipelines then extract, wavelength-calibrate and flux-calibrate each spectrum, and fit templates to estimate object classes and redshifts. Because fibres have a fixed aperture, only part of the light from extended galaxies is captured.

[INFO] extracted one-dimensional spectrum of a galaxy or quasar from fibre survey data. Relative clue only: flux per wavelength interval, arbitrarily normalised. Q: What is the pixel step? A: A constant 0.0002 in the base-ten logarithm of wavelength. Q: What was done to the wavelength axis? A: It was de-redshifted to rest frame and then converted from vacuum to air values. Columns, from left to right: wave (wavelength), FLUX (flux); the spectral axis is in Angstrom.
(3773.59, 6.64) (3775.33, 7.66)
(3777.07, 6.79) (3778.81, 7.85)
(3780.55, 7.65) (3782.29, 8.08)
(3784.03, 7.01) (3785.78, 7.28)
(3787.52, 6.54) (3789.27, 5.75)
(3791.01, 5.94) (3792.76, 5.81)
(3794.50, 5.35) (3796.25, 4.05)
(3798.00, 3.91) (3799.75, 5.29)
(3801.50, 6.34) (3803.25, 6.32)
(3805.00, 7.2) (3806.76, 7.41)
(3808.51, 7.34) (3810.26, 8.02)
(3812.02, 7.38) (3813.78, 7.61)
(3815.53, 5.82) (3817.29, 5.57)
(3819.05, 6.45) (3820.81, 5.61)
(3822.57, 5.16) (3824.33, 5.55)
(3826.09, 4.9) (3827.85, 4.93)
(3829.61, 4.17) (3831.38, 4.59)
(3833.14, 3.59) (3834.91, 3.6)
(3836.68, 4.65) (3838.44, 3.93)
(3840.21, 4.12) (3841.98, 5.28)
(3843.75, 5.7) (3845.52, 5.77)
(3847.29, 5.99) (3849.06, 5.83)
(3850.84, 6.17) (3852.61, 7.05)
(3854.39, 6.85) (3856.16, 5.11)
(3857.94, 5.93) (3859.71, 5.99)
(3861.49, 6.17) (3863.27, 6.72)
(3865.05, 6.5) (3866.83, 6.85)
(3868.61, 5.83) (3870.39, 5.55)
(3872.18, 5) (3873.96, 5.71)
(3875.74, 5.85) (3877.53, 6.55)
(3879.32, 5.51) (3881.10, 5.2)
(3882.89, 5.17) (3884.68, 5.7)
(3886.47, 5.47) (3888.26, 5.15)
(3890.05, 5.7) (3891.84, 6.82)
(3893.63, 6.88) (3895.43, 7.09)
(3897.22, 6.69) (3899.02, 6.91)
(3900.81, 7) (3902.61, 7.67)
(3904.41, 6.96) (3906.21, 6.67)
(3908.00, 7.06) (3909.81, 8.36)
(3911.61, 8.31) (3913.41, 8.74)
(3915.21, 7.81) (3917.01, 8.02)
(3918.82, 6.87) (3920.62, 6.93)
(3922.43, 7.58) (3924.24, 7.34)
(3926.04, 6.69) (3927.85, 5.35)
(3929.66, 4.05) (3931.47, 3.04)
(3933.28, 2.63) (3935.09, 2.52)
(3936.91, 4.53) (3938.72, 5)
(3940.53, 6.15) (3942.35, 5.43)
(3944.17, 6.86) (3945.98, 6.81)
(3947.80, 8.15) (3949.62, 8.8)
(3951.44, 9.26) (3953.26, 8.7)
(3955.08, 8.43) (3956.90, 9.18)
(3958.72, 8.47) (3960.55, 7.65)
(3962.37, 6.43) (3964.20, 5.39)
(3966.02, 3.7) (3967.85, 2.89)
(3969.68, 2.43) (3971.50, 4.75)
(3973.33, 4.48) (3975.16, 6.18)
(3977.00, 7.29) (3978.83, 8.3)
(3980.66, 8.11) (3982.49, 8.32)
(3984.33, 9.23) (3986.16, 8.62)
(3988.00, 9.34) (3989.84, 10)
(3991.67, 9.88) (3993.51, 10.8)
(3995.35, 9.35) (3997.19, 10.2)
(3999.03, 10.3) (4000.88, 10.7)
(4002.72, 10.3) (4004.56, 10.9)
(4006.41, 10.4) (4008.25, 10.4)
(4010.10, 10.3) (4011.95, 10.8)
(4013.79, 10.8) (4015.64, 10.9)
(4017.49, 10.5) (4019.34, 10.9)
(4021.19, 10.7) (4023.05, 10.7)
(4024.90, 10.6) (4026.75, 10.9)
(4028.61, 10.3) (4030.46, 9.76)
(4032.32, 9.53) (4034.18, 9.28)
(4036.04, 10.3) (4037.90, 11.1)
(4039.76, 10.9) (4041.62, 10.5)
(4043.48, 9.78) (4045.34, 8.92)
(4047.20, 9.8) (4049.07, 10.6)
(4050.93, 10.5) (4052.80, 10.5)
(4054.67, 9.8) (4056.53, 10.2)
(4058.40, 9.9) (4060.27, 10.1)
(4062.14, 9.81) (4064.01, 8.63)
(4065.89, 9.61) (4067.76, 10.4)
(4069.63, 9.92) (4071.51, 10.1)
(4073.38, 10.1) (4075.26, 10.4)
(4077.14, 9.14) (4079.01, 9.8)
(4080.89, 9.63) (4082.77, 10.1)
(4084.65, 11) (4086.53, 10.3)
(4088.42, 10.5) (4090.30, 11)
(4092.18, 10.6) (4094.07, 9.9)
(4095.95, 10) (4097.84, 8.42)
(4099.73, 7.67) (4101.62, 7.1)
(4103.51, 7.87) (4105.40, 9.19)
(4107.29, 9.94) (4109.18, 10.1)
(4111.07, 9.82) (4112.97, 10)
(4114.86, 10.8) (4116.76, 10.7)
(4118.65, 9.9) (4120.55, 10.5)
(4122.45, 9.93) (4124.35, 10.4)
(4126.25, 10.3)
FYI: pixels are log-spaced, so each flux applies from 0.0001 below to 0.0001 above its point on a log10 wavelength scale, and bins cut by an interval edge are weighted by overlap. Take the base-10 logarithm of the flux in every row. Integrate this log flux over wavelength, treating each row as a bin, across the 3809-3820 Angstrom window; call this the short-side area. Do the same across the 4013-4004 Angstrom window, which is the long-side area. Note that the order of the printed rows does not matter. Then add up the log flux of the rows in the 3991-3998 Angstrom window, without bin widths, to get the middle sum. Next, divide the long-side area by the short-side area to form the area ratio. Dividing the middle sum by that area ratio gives 4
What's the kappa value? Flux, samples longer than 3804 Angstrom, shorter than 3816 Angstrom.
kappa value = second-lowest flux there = 7.2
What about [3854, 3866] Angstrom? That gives 5.93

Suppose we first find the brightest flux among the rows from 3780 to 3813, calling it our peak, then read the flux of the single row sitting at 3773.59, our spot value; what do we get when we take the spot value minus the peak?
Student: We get -1.4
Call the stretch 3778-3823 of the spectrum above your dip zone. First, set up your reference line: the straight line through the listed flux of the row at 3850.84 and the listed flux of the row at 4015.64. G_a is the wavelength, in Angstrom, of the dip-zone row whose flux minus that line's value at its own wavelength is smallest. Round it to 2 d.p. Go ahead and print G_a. 3798.00 Angstrom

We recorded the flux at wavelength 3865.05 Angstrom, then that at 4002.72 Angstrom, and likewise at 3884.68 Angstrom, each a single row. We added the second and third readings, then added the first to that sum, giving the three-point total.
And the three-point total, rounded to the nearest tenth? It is 22.5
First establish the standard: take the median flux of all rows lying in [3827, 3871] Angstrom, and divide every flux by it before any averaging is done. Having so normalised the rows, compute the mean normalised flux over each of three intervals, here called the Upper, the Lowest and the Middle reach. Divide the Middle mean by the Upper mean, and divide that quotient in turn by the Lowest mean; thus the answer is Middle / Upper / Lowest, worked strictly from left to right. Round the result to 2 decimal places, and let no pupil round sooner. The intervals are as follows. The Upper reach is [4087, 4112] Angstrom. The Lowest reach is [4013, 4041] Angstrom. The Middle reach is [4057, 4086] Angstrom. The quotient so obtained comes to 0.58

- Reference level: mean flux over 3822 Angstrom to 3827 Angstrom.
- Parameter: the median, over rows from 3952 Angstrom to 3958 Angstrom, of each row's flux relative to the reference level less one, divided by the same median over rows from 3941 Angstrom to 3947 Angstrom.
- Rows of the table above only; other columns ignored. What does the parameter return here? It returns 2.2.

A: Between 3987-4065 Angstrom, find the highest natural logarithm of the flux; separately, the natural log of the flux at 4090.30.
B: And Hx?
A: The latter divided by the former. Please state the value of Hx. 1.00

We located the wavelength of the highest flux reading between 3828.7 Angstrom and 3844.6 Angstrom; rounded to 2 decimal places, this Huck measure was 3843.75 Angstrom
